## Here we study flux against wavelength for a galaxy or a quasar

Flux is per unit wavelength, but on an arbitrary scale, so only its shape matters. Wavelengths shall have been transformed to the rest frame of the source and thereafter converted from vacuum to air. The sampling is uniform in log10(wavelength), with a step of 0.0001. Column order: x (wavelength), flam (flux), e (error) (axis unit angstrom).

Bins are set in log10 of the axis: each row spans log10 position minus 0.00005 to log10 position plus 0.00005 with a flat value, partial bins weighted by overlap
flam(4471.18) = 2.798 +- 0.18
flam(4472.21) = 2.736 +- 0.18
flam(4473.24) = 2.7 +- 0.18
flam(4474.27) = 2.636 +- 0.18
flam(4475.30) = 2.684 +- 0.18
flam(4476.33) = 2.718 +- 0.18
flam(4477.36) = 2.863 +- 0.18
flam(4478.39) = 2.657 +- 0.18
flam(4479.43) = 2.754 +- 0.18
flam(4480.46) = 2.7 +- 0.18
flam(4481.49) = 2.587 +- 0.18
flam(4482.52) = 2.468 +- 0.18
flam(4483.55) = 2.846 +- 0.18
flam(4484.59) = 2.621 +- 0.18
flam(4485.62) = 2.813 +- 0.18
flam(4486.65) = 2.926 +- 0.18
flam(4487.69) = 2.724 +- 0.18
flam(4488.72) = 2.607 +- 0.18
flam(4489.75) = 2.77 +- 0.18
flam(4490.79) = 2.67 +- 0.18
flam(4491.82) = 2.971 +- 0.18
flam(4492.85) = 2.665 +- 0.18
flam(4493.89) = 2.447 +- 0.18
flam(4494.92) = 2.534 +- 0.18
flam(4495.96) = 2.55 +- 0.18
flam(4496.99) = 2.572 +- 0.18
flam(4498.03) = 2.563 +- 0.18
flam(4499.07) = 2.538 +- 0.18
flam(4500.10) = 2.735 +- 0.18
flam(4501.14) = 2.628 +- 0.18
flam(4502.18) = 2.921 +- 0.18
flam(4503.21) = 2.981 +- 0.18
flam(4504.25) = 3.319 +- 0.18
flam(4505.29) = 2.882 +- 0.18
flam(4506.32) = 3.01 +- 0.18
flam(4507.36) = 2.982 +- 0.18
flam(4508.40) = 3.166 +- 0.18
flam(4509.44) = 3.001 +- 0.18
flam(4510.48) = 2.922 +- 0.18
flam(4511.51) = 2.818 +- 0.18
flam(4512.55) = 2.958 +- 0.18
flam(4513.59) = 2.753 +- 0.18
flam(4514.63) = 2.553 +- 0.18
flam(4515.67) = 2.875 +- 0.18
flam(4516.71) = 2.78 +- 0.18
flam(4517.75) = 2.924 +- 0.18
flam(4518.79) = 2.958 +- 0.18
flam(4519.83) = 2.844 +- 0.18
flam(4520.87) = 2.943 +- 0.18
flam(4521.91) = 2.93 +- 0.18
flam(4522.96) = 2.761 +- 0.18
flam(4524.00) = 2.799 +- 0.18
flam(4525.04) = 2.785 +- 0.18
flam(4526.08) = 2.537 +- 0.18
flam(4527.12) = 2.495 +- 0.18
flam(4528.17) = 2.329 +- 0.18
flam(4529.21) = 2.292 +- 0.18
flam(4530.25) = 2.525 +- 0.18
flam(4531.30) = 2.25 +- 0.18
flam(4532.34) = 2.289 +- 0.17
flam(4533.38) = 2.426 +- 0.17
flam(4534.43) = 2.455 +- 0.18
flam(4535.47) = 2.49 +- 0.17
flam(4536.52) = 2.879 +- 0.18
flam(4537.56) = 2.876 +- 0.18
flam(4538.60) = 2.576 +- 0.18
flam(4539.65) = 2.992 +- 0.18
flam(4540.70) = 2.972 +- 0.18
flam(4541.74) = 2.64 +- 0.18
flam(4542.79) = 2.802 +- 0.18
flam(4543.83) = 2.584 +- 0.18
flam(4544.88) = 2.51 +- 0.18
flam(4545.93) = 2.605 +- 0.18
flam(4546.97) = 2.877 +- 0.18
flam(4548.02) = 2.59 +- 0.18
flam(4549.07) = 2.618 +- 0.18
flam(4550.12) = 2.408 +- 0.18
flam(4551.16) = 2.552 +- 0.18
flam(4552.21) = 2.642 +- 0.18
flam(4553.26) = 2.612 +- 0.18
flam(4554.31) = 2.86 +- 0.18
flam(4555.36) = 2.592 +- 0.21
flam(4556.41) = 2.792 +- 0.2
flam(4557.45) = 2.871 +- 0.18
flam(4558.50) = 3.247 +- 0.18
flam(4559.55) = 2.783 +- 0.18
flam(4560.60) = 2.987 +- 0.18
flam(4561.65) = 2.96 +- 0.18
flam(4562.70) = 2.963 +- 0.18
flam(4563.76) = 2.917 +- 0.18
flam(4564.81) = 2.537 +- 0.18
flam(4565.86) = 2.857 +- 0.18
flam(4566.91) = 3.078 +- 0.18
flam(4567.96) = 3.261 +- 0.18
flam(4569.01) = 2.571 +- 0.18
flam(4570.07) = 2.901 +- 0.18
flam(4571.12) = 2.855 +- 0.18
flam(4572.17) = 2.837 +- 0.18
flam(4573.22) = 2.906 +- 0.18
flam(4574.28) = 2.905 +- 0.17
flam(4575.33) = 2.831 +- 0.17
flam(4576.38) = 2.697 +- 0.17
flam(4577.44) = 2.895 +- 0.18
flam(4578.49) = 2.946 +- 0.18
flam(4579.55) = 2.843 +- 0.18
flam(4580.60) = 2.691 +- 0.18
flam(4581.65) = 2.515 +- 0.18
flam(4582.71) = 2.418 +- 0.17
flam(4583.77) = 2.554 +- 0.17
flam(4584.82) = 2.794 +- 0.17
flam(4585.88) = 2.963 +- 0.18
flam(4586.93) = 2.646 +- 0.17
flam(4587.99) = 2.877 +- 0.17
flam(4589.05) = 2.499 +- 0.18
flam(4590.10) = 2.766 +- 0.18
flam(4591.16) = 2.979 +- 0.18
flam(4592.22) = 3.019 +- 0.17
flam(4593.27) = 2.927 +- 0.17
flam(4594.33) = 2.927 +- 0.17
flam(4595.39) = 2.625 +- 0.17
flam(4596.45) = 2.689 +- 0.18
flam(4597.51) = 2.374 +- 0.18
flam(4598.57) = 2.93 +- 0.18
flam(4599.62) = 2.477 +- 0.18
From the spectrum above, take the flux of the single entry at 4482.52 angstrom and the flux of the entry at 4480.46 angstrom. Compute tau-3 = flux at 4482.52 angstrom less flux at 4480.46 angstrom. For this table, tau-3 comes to -0.2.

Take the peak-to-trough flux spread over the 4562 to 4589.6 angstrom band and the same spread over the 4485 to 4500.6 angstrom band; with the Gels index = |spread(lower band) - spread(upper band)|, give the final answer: 0.32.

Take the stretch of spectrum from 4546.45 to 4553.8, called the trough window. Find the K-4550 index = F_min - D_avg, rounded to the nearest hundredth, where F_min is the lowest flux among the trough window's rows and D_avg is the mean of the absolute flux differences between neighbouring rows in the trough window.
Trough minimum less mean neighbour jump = 2.28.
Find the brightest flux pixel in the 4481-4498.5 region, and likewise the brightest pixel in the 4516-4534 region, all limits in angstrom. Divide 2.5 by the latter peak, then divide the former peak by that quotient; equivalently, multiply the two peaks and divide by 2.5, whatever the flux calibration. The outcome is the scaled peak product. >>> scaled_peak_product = 3.5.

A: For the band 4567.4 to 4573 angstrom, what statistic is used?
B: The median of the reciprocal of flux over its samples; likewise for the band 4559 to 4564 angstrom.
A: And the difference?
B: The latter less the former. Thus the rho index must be -0.01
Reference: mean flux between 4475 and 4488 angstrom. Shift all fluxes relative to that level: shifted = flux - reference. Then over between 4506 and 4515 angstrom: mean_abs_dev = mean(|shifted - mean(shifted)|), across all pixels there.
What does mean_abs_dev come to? 0.133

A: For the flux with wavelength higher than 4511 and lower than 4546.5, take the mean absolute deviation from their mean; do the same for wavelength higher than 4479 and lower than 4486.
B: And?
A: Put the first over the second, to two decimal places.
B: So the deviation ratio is 1.84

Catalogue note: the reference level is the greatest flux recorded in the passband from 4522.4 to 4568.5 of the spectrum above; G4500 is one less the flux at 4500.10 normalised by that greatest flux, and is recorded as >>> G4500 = 0.16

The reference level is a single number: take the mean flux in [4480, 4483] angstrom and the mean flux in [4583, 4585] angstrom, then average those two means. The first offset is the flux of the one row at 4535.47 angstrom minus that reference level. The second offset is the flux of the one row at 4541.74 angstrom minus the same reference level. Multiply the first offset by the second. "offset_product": 0.00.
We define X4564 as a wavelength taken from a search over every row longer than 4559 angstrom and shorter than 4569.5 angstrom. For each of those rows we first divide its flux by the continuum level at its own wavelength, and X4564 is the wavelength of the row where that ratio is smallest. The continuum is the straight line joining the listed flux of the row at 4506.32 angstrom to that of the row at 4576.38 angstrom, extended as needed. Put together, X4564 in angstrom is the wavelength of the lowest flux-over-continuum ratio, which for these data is 4564.81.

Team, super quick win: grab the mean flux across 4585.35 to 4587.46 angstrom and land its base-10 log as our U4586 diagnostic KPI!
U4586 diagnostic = 0.448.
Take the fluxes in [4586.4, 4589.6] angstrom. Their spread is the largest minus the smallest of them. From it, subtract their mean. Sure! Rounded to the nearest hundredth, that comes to -2.30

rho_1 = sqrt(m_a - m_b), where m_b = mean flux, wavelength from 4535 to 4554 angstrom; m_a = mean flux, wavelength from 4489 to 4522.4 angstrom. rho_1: 0.37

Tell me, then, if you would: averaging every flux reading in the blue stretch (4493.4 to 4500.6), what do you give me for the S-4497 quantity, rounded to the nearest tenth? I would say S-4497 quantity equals 2.6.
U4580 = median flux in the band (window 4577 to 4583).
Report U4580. 2.77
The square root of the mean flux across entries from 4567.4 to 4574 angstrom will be 1.700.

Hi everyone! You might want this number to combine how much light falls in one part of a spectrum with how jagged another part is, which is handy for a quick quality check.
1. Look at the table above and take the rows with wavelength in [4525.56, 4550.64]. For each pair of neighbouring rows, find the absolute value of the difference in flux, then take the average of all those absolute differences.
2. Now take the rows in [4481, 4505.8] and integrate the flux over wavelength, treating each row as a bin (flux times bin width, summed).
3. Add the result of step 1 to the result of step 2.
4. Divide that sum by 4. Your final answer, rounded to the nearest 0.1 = 16.9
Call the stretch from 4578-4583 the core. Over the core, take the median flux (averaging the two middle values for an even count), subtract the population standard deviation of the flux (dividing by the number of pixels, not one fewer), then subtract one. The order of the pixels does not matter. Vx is 1.49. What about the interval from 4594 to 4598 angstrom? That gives 1.46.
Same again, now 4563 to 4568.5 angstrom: 1.68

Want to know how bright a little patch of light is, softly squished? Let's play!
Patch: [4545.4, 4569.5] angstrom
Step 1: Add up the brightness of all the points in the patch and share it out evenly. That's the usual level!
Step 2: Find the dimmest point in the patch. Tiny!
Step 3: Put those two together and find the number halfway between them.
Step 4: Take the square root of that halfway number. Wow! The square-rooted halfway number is 1.61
